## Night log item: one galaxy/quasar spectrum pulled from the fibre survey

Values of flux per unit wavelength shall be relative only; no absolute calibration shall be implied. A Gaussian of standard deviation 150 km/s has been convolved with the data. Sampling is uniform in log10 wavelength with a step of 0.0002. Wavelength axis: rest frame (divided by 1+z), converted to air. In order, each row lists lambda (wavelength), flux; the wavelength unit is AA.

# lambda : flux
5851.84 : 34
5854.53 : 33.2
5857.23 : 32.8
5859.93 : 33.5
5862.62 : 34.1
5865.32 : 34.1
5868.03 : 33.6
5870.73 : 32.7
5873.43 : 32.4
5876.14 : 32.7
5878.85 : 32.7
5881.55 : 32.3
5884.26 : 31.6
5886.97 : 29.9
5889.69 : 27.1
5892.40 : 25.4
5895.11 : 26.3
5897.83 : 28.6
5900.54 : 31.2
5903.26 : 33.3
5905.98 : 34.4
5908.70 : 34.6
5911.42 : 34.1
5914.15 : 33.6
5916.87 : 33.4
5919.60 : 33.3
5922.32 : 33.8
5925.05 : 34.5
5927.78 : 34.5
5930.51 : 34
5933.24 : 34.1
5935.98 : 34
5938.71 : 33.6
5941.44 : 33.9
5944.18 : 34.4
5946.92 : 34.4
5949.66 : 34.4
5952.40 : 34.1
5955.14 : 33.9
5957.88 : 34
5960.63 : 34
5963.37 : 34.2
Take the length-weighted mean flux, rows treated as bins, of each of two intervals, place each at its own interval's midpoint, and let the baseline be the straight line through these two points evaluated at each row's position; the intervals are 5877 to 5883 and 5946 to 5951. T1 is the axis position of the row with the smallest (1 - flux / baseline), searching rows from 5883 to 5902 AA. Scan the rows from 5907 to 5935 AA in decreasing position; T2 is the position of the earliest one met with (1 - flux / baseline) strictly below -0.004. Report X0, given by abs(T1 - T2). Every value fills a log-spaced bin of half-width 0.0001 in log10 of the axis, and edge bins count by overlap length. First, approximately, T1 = 5884.26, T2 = 5927.78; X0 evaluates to 43.5 AA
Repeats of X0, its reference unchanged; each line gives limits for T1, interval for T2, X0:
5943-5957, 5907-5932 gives 16.4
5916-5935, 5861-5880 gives 46.2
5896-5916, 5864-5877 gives 32.6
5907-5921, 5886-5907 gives 2.7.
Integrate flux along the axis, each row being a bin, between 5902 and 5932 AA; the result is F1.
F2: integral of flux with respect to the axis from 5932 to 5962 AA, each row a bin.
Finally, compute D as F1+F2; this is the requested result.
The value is 2041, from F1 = 1019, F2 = 1022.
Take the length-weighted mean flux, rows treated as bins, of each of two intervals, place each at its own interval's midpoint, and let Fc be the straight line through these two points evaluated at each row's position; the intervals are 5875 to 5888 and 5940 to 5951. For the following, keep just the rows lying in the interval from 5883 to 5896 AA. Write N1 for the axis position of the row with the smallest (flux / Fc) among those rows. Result 5892.40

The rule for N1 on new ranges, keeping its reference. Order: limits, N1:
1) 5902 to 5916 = 5914.15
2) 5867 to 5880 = 5873.43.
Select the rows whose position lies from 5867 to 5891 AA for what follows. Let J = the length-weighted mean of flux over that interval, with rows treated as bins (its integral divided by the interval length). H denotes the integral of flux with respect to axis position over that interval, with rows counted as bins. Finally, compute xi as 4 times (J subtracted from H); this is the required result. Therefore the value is 2911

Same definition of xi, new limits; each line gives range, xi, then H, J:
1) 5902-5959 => 7620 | 1939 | 34.0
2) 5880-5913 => 3938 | 1015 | 30.8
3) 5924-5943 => 2454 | 648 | 34.1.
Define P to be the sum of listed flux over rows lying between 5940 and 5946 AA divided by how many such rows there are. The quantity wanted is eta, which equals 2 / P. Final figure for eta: 0.0586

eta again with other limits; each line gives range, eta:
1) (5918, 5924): 0.0596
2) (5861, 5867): 0.0587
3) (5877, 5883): 0.0615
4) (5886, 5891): 0.0702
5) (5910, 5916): 0.0591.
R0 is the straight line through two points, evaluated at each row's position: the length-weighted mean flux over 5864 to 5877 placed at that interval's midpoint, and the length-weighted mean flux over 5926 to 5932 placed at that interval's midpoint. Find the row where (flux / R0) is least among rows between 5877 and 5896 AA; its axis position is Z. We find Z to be 5892.40 AA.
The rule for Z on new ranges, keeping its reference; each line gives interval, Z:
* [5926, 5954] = 5938.71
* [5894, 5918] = 5895.11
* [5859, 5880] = 5873.43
